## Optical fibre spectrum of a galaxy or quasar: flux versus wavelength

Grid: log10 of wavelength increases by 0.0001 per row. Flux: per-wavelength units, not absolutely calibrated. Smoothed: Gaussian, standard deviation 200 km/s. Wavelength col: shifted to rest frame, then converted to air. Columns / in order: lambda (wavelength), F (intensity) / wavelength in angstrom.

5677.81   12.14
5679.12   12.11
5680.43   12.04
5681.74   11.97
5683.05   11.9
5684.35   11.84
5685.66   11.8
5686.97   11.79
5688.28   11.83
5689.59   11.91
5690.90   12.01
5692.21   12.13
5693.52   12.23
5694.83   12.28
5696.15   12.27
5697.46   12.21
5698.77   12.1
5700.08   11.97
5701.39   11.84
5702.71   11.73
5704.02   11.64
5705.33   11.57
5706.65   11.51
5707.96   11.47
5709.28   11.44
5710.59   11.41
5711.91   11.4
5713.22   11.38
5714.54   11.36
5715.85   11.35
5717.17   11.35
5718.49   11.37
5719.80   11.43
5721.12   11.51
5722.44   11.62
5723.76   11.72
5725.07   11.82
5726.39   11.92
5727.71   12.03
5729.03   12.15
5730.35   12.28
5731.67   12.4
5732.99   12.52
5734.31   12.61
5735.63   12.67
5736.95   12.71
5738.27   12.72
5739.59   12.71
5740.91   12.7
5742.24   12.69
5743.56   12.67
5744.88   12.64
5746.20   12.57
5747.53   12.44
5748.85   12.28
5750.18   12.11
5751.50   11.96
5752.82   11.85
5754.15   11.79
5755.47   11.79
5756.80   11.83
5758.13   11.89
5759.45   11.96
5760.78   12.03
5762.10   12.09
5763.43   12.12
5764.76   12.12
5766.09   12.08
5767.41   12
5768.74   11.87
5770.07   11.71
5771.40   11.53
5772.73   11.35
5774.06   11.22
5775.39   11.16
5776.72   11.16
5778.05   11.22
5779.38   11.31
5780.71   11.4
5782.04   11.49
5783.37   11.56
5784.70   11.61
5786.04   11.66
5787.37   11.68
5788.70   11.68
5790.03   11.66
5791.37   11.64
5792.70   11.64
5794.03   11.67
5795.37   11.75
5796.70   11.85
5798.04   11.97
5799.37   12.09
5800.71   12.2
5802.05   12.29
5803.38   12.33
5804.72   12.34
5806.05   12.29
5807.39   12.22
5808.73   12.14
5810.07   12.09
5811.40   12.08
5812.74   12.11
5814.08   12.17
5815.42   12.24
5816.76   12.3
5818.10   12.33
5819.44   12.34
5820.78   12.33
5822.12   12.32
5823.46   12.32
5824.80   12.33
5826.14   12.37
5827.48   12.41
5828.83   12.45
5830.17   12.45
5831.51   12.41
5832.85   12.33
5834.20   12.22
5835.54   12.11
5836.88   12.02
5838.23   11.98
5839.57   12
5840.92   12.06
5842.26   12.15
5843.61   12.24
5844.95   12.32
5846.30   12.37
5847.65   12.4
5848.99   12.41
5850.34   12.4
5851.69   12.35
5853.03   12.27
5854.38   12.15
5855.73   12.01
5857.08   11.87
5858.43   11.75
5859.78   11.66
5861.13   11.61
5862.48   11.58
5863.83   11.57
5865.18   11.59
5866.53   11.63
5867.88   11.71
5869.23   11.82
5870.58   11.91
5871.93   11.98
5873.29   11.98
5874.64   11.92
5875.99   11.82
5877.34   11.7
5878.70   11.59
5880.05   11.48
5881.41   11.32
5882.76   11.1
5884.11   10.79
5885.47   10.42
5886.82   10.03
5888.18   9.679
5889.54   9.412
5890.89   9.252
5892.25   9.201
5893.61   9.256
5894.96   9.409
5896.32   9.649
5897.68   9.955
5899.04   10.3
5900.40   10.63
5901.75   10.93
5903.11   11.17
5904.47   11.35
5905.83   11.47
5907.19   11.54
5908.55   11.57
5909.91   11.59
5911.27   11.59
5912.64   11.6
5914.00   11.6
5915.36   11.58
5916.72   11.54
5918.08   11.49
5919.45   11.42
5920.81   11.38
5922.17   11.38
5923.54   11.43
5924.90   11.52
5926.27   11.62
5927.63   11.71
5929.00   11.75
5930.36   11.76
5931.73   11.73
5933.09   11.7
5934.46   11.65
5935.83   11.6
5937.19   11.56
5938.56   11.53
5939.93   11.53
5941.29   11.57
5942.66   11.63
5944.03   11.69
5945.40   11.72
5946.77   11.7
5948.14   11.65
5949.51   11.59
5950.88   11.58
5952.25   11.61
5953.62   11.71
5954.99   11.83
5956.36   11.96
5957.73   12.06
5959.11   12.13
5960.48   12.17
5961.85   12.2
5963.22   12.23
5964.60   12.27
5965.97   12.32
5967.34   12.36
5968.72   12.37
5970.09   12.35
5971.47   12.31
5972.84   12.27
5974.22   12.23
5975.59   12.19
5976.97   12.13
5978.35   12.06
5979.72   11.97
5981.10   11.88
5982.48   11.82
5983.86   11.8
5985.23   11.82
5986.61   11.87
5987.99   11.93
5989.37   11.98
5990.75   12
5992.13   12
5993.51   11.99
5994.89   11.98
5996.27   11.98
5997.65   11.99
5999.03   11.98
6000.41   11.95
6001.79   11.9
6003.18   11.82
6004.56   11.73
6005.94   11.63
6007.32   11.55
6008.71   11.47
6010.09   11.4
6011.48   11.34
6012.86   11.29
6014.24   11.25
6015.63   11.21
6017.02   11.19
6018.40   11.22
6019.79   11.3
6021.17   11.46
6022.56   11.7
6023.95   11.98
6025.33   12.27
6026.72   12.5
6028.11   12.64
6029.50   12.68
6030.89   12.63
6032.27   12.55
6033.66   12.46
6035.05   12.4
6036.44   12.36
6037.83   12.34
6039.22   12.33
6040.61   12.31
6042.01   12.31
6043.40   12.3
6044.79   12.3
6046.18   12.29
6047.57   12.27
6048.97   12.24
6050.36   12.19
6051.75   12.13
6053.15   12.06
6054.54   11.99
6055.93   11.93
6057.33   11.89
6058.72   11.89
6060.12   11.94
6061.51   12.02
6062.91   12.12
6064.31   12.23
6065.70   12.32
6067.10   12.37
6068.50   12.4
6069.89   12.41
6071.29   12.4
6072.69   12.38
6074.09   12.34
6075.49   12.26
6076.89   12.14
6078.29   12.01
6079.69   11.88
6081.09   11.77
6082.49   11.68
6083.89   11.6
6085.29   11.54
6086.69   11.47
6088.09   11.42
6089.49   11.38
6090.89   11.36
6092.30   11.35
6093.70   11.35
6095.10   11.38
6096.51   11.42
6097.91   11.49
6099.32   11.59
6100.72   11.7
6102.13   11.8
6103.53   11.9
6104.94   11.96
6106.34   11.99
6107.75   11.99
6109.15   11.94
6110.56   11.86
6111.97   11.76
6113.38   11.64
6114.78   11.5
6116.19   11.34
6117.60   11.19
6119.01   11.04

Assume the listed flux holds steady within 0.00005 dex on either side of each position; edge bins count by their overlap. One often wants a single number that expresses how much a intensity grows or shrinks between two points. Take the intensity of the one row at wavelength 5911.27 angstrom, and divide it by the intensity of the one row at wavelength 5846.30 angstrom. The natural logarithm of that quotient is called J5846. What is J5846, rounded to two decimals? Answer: -0.07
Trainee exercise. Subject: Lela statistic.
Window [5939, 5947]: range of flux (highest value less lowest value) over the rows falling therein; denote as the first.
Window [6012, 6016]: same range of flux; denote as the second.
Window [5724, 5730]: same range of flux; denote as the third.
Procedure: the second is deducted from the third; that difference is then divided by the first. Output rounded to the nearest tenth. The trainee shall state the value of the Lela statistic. 1.3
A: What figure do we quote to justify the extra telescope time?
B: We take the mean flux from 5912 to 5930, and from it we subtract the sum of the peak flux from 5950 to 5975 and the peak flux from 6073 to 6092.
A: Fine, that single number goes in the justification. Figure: -13.2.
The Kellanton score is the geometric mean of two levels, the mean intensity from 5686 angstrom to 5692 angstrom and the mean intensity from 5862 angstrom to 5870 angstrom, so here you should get 11.8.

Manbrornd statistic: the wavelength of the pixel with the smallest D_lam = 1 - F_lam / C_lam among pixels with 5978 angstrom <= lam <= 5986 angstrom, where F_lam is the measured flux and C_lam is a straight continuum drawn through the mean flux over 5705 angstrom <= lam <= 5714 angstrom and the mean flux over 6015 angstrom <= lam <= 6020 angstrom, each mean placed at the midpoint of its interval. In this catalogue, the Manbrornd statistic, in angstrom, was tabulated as 5978.35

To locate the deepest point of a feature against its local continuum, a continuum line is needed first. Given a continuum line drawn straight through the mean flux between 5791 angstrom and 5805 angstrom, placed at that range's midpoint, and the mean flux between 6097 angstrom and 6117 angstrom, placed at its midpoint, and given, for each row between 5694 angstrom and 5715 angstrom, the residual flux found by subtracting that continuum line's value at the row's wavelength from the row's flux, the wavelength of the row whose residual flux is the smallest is 5714.54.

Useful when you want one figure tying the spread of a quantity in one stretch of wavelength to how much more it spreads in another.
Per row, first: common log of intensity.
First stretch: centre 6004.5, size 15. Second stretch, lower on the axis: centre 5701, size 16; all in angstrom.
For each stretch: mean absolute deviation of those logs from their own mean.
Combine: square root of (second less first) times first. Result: 0.0043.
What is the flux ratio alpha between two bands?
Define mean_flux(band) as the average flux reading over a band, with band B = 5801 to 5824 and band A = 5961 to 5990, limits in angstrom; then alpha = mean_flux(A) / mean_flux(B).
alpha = 0.99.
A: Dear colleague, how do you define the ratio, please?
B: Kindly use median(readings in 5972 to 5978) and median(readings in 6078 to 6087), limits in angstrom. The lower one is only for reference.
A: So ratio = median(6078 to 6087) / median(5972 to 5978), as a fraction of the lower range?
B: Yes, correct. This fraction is 0.96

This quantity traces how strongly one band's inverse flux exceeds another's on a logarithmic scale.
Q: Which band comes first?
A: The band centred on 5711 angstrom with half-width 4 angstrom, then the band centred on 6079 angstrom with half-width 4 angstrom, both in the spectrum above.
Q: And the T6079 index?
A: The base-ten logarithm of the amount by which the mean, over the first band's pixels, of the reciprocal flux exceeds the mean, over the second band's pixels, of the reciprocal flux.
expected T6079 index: -2.40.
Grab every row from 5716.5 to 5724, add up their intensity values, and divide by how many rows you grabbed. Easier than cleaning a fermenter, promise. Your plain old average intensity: 11.5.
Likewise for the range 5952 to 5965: 12.0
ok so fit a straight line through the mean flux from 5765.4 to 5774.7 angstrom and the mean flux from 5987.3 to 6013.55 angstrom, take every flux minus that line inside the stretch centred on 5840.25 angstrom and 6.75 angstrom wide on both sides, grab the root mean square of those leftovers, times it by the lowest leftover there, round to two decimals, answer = 0.12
